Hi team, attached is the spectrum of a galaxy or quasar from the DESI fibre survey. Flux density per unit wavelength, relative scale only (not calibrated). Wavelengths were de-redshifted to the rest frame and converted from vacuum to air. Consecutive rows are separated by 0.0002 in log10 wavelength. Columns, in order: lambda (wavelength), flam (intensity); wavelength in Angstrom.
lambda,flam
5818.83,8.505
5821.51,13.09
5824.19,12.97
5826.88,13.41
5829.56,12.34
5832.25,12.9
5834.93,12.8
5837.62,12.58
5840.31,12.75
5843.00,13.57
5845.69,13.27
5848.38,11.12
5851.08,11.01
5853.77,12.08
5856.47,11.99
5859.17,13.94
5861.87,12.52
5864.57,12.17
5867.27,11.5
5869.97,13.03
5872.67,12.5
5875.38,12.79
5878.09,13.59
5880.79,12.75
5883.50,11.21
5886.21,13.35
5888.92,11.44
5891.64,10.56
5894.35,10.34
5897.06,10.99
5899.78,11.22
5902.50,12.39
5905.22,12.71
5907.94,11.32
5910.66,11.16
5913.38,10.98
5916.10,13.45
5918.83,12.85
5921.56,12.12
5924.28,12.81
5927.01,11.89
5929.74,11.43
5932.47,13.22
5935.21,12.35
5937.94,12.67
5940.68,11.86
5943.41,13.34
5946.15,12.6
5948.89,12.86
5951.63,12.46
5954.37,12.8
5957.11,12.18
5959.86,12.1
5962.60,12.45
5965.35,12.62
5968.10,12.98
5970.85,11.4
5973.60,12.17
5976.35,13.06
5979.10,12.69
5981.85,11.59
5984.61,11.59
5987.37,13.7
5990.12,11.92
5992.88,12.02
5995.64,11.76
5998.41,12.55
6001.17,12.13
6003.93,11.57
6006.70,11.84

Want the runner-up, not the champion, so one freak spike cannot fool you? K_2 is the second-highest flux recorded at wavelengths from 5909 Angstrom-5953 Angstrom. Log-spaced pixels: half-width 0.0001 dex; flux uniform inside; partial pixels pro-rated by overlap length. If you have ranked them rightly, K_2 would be 13.34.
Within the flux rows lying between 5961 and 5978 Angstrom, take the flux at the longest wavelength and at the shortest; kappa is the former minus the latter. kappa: 0.6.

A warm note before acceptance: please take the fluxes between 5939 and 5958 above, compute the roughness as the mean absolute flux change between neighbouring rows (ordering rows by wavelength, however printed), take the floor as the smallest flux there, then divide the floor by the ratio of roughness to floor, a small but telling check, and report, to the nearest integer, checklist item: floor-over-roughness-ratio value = 220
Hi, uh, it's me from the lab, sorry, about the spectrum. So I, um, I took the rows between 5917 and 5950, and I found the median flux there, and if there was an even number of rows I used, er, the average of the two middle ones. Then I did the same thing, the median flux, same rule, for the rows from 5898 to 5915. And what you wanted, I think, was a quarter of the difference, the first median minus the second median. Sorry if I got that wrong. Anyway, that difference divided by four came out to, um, 0.34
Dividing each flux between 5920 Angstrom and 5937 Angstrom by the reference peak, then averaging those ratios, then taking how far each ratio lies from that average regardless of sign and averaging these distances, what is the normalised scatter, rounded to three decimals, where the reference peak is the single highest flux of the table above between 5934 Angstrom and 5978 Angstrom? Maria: 0.037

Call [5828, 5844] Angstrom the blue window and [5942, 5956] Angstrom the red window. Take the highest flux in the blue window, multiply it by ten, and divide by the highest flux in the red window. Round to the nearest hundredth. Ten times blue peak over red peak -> 10.17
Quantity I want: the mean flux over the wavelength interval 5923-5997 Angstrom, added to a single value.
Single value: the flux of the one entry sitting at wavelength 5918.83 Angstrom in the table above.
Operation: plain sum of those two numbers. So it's 25.2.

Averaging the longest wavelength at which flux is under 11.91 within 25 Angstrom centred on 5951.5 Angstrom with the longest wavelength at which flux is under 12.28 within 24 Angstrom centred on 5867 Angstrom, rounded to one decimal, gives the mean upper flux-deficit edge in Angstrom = 5904.0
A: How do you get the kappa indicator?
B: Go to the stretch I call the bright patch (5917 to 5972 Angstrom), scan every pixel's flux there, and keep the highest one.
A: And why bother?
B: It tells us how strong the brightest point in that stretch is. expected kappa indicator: 13.34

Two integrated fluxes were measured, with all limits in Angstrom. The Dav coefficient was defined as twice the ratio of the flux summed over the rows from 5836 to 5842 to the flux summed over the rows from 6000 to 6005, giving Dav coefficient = 2.1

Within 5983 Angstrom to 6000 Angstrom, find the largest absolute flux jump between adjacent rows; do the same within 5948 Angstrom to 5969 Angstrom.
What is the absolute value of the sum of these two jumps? 2.73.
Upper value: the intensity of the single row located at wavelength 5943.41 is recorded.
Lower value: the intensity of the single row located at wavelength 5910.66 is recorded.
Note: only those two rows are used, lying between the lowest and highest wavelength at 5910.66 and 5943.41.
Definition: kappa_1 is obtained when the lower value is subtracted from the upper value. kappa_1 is 2.2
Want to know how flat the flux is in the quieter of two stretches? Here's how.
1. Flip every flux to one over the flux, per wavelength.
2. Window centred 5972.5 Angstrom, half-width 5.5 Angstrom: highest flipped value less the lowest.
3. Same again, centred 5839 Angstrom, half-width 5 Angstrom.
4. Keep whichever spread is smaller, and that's 0.0058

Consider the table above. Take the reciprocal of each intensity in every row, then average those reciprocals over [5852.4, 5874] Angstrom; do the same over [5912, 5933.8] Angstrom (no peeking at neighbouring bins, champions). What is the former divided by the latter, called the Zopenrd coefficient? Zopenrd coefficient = 0.99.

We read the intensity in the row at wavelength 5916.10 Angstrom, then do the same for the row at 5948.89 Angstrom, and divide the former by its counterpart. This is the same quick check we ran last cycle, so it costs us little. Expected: 1.05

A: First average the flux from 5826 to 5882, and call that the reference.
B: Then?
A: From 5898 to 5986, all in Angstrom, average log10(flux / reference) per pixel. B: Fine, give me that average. -0.011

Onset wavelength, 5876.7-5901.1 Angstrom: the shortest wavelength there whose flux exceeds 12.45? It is 5878.09 Angstrom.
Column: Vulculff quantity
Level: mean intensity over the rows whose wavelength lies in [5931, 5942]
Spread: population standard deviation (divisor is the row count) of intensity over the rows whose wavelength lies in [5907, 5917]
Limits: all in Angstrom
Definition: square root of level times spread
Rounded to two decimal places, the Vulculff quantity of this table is 3.54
